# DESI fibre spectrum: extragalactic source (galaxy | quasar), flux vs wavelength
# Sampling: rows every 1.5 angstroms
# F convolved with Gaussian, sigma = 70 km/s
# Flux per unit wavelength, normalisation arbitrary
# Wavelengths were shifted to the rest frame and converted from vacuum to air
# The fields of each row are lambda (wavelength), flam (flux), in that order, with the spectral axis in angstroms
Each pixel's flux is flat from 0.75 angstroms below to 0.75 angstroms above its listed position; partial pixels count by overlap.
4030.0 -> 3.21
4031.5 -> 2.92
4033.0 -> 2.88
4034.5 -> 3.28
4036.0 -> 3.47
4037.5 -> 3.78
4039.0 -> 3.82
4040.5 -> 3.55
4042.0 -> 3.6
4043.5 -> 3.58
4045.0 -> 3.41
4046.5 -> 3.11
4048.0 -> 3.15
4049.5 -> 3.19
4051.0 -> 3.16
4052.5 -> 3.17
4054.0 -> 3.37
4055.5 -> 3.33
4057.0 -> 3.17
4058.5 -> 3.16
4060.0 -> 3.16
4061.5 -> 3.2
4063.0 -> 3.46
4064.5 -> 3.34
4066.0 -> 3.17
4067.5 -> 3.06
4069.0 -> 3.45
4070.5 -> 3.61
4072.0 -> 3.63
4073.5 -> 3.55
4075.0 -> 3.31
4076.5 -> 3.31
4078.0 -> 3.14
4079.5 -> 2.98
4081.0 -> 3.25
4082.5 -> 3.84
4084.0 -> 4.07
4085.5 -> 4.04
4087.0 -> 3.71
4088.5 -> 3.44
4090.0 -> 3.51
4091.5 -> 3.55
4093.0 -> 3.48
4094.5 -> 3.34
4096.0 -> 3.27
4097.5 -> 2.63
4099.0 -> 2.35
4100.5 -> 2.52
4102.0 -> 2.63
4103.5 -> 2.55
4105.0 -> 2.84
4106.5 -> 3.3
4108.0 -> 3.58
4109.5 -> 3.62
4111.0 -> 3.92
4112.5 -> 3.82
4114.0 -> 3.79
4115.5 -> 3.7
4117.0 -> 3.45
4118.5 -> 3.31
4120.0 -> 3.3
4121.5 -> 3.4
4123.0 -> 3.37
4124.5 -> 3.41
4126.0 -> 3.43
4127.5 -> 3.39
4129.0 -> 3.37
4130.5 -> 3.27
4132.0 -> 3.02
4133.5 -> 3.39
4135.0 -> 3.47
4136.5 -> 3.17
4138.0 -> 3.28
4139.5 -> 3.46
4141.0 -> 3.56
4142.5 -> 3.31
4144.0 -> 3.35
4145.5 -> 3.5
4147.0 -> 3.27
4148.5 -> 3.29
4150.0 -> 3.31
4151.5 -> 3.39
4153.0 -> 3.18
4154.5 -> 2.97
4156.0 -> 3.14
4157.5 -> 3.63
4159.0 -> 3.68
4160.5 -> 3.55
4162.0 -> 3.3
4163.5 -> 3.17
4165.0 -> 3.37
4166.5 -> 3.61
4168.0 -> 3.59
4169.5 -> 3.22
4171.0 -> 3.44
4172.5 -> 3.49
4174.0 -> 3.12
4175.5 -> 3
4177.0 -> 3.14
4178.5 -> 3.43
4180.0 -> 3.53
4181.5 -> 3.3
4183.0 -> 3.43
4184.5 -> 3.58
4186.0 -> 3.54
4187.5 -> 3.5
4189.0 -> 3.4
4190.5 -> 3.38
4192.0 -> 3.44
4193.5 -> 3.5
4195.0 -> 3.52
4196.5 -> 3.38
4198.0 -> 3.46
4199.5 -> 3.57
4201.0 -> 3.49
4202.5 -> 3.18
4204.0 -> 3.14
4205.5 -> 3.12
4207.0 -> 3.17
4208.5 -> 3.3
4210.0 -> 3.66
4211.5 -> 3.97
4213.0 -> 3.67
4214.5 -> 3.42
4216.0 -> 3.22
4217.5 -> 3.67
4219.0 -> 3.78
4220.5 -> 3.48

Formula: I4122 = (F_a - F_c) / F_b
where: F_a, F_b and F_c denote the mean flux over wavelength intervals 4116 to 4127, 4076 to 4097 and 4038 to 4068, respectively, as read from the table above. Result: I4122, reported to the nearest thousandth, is 0.021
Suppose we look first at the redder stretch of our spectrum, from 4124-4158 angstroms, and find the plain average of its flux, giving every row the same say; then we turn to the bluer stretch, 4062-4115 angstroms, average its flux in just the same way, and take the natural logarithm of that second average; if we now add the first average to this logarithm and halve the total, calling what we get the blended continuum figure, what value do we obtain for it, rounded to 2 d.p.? 2.27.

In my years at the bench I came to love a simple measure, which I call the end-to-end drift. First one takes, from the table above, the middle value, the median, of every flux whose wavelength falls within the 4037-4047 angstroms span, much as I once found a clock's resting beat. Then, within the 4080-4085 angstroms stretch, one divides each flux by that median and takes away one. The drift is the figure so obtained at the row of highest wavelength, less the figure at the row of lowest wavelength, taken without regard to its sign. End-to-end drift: 0.23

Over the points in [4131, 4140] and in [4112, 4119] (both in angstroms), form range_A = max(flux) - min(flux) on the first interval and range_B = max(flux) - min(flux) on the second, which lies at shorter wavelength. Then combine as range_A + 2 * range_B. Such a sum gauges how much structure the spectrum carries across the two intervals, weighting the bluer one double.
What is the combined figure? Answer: 1.47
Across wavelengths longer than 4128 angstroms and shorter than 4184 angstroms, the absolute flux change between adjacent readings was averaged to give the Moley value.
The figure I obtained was 0.18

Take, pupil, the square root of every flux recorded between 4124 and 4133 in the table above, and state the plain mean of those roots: 1.820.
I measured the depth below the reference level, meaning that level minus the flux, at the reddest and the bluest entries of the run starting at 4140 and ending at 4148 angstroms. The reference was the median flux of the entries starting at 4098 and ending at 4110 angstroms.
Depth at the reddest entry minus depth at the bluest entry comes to 0.29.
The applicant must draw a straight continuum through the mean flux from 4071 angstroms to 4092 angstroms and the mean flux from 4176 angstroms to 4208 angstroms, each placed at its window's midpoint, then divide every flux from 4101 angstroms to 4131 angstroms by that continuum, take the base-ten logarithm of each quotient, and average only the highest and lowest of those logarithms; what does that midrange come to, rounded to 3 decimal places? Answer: -0.043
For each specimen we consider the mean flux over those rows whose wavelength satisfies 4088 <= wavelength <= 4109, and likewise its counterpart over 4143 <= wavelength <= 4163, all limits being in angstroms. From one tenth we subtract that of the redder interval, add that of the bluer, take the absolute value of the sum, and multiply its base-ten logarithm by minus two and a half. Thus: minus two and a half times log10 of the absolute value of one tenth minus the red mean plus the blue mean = 1.9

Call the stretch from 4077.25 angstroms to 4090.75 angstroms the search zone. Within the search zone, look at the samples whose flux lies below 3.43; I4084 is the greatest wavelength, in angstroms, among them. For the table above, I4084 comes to 4081.0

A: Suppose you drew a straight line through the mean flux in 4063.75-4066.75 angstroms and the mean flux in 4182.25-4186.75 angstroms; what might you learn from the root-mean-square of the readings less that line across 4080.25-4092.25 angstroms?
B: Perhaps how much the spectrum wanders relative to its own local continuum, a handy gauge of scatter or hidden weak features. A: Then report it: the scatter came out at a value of 0.46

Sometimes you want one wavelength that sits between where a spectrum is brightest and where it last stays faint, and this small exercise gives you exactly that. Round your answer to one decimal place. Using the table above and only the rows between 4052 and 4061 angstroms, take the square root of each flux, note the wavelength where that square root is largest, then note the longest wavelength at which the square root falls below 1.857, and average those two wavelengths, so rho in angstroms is 4057.0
